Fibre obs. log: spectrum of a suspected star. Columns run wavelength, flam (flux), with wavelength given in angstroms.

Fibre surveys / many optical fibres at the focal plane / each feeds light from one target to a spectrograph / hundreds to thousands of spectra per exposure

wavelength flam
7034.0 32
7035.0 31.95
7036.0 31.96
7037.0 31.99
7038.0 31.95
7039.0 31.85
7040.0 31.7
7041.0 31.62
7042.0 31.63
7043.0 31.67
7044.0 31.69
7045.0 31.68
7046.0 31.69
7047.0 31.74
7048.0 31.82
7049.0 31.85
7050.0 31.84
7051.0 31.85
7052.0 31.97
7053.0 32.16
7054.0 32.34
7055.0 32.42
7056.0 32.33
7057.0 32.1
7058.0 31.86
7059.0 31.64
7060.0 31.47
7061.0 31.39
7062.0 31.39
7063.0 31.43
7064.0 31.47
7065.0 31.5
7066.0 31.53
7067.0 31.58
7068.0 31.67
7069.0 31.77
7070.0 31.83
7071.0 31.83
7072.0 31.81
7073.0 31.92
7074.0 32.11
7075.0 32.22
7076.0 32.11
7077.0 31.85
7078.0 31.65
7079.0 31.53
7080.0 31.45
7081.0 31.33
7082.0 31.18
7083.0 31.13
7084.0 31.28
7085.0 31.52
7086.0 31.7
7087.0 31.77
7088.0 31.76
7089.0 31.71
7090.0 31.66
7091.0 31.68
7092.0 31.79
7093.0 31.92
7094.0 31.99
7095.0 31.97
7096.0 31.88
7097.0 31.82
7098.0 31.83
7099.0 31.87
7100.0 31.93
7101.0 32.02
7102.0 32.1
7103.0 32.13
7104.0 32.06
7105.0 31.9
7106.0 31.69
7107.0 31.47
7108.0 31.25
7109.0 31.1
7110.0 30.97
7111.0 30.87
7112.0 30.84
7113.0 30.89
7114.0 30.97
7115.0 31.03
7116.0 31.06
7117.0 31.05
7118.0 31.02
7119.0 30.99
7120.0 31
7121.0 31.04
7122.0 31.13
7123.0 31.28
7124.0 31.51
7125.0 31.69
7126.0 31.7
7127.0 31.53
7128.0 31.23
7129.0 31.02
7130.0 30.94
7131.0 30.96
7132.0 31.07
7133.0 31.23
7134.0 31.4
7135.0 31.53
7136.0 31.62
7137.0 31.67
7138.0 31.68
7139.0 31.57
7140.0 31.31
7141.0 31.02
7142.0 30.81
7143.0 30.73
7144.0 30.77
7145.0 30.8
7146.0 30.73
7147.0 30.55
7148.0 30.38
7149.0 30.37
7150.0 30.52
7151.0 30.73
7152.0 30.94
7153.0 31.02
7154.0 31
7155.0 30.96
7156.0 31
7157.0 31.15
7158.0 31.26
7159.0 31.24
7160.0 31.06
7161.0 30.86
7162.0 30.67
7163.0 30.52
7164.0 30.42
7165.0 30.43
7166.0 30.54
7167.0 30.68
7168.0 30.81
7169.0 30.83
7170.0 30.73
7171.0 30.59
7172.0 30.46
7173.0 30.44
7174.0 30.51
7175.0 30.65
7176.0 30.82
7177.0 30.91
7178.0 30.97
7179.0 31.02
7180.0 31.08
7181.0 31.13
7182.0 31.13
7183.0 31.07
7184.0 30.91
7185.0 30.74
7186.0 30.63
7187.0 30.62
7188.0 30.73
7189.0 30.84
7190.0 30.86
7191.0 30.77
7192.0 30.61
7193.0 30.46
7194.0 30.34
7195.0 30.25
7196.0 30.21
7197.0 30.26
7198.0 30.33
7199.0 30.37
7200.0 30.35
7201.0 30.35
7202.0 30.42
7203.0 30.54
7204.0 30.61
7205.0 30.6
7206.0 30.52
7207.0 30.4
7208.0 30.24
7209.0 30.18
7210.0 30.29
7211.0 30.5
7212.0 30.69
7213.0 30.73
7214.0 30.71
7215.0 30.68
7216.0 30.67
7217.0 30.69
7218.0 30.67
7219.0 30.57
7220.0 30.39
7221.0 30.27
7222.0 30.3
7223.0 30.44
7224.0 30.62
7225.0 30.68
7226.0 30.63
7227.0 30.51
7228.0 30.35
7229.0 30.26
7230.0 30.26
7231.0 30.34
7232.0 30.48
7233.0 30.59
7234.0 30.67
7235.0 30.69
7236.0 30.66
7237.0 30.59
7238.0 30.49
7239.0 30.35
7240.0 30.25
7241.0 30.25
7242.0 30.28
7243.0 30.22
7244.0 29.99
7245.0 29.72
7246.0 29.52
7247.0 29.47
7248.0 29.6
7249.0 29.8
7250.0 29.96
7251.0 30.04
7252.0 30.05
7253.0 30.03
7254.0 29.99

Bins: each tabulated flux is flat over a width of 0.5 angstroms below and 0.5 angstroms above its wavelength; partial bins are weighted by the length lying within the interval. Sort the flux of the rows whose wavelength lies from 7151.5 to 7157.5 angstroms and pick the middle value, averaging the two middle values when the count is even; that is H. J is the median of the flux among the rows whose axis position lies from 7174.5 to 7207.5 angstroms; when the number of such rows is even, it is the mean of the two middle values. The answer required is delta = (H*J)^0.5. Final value 30.8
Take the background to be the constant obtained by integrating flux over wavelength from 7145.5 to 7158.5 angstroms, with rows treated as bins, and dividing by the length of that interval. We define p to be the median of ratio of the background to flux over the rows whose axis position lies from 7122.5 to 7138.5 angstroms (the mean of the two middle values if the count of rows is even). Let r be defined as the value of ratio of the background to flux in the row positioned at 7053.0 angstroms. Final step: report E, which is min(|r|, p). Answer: 0.96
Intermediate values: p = 0.98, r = 0.96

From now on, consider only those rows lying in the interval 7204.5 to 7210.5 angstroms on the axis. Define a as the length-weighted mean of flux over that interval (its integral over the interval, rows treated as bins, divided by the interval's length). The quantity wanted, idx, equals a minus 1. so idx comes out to 29.4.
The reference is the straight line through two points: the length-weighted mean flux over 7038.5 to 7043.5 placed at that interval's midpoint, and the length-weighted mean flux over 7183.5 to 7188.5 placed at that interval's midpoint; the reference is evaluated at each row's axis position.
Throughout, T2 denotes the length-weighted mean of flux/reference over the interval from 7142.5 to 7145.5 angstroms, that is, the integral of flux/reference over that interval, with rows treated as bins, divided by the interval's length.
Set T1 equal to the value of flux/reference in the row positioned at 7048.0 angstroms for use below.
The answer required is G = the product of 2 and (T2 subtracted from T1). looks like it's 0.03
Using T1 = 1.01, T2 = 0.99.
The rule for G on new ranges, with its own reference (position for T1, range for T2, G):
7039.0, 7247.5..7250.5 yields 0.04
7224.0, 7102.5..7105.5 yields -0.04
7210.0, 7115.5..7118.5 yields -0.01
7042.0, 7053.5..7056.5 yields -0.05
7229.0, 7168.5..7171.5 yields 0.00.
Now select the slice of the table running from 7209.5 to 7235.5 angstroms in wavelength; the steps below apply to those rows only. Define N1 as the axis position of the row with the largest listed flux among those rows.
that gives 7213.0 angstroms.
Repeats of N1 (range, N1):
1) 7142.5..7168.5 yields 7158.0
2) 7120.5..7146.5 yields 7126.0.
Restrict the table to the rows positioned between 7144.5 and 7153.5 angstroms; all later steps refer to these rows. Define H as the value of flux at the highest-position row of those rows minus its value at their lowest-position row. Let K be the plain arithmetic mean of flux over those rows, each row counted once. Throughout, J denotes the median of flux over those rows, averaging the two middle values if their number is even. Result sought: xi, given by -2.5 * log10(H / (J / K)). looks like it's 1.65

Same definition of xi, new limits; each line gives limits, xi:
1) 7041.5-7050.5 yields 1.69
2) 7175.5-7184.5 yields 2.61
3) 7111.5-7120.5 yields 1.99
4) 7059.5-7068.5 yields 1.75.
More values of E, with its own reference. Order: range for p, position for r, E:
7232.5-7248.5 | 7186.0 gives 1.01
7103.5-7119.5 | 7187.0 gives 0.99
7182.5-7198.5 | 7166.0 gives 1.01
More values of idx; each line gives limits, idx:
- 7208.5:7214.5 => 29.5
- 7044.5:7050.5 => 30.8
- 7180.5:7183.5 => 30.1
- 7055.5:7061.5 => 30.8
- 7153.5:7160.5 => 30.1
